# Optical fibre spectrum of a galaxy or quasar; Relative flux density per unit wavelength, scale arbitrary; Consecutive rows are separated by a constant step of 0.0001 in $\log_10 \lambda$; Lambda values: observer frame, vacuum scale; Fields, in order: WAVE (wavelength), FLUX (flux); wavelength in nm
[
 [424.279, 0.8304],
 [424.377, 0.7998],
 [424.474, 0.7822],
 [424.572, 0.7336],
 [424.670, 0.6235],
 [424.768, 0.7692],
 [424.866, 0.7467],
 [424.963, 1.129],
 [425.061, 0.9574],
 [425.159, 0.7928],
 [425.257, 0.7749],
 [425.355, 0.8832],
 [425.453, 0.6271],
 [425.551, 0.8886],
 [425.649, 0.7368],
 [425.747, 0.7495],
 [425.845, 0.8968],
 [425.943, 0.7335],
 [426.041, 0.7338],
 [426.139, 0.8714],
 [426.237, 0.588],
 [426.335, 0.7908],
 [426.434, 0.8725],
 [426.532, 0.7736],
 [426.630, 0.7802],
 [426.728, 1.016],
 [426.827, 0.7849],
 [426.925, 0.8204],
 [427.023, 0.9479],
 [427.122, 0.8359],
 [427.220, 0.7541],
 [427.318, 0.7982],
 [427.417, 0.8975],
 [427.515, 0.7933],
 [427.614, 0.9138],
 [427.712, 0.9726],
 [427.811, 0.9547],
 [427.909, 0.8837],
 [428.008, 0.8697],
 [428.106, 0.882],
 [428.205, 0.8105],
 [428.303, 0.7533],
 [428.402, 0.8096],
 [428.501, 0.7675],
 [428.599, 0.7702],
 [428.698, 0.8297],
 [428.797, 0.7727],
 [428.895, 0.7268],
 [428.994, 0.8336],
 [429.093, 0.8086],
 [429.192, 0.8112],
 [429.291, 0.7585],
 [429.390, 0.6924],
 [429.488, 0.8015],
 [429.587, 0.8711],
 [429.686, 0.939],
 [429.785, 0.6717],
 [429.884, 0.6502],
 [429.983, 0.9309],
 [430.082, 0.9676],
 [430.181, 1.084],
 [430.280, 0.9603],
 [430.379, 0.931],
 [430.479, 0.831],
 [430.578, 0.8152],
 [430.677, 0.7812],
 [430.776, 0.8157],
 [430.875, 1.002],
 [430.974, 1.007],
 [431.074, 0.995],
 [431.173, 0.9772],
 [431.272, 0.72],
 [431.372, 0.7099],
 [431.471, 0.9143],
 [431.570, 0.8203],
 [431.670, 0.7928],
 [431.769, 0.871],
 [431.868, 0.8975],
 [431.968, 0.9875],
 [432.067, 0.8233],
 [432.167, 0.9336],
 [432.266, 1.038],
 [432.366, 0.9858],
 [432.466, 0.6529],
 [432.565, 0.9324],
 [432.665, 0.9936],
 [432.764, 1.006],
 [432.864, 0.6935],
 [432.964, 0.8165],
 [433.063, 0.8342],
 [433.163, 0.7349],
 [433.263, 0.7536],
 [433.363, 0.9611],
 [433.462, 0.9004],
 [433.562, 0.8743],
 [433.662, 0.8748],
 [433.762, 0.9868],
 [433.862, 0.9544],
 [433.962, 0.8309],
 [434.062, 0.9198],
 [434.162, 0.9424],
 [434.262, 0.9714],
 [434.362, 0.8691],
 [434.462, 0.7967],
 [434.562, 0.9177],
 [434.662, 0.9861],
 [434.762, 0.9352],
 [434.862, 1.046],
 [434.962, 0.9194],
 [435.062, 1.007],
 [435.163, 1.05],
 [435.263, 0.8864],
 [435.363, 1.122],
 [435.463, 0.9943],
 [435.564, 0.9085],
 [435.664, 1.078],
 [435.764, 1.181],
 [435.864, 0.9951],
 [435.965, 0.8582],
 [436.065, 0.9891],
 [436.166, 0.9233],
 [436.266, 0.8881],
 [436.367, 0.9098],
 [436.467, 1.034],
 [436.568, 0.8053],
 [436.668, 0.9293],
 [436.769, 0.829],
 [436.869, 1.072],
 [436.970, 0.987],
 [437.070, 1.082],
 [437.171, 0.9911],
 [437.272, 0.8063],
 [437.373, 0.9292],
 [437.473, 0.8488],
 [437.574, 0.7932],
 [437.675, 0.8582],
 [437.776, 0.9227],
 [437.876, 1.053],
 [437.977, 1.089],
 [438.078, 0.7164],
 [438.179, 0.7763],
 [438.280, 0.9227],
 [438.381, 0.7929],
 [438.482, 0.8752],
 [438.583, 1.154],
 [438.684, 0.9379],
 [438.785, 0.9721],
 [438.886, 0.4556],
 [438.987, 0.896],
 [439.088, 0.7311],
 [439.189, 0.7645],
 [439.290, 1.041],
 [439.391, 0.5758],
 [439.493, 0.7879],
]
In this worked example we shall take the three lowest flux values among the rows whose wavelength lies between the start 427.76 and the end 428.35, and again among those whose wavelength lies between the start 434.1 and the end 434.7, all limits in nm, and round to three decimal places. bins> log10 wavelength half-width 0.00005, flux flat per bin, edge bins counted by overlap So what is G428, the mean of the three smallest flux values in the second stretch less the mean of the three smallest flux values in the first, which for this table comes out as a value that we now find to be 0.050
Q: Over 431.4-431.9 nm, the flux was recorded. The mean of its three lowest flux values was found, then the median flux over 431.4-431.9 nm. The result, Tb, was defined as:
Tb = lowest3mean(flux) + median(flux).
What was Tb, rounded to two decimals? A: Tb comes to 1.70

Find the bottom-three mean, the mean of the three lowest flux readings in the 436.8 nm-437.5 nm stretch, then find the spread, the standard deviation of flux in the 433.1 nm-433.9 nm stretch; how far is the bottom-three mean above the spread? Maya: 0.77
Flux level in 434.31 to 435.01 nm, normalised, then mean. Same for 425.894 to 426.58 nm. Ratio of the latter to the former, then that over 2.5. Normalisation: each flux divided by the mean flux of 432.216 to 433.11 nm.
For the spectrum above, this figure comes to 0.33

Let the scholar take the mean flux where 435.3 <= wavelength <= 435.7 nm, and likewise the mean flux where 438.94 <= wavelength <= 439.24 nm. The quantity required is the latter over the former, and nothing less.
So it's 0.78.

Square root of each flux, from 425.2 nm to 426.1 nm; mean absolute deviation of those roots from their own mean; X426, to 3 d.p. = 0.041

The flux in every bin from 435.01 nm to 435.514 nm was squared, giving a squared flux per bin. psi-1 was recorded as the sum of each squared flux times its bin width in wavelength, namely 0.52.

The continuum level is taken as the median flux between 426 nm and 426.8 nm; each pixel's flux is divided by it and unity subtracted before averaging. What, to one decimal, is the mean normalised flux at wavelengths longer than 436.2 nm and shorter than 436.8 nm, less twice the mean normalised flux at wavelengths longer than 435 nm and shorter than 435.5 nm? -0.4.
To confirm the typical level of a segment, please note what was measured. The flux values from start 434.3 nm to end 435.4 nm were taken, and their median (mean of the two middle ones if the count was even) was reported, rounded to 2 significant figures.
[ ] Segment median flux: 0.94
